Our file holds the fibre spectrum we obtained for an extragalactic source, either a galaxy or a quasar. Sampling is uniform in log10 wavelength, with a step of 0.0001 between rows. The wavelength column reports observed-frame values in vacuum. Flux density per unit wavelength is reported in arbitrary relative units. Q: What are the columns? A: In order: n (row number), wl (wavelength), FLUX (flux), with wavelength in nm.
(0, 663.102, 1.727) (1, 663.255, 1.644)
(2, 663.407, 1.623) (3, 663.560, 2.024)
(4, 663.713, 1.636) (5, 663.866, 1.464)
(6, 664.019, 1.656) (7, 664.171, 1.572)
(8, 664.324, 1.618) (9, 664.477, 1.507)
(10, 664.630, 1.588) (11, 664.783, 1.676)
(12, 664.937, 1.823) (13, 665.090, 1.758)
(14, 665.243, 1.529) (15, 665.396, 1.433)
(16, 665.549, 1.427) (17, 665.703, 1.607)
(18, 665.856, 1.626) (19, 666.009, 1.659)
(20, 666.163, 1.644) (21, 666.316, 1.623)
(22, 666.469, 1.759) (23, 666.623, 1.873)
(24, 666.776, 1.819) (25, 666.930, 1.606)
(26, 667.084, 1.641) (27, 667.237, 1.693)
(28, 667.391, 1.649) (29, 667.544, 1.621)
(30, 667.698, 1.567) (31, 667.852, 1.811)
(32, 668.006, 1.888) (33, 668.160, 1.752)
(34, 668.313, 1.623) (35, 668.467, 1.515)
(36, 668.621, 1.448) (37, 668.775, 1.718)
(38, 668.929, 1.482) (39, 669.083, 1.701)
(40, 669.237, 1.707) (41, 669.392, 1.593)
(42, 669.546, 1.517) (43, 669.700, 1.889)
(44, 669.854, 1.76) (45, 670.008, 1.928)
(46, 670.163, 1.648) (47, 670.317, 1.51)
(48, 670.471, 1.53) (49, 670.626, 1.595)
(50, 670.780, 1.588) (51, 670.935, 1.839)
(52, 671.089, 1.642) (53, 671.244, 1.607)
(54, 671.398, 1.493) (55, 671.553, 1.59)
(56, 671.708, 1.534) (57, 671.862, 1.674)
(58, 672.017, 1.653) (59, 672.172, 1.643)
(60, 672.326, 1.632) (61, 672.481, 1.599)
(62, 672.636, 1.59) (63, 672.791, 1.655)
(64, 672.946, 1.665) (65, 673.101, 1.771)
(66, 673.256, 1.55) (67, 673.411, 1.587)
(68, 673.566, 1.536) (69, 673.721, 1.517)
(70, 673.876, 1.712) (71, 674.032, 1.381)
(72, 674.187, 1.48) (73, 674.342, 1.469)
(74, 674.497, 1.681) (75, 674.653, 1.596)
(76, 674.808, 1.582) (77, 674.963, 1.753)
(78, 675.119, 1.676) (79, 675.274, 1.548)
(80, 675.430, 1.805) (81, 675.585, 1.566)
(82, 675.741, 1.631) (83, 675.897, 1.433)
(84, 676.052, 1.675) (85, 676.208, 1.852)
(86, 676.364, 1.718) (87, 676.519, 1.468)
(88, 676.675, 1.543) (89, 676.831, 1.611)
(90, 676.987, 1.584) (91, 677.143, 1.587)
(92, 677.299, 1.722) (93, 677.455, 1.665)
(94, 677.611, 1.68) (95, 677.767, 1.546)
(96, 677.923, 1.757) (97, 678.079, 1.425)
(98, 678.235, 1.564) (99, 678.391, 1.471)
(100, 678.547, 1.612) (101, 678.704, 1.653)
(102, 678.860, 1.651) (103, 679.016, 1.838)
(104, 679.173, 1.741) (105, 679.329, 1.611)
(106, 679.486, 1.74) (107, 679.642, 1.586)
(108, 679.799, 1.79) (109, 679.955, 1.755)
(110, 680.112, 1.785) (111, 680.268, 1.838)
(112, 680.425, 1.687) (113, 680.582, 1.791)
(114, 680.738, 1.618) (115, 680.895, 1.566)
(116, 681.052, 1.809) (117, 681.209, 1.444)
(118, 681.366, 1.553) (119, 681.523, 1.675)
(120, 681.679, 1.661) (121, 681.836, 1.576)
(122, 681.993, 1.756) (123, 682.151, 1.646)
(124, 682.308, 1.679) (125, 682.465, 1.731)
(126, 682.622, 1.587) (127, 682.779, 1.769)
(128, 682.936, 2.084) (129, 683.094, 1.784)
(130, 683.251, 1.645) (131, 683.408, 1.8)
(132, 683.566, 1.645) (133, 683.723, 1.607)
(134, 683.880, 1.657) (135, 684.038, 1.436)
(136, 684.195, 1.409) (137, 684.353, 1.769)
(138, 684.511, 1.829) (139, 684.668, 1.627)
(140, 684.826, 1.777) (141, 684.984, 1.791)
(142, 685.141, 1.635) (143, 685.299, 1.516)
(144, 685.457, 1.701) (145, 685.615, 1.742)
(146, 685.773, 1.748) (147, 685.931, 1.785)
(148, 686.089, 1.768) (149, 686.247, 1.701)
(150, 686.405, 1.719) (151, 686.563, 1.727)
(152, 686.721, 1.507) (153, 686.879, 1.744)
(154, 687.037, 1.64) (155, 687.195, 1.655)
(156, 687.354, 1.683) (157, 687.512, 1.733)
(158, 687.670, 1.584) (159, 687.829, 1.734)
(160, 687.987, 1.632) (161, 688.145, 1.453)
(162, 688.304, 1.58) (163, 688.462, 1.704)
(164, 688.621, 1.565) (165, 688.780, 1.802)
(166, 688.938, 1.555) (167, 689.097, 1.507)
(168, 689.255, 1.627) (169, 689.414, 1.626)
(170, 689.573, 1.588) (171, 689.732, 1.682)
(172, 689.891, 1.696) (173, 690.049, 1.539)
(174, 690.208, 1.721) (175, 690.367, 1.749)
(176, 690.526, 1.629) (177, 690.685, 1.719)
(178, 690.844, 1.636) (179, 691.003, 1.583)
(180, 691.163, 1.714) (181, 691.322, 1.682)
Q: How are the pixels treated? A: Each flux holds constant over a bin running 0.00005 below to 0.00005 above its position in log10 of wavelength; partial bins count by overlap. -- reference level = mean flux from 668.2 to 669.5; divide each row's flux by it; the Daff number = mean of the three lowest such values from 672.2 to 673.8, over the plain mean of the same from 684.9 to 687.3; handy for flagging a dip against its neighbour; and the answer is 0.907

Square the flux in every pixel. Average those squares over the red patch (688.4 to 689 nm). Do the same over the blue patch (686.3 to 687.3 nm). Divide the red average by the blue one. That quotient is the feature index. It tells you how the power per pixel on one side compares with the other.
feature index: 0.99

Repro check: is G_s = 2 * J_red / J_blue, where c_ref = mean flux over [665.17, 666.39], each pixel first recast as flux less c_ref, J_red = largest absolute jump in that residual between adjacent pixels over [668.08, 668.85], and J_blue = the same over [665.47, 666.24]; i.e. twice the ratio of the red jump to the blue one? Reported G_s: 3.0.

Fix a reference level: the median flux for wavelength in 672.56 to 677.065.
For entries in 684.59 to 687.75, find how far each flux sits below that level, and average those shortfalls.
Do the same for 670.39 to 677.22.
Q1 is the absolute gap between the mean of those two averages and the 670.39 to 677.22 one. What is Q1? 0.040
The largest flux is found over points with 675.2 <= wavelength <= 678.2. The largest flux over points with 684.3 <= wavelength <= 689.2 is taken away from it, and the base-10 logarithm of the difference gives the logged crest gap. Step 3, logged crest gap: -1.64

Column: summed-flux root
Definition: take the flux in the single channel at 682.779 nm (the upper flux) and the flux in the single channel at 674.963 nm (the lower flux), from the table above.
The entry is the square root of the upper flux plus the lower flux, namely 1.877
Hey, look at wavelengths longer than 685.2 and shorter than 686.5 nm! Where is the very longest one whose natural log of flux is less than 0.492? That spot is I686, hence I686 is 685.299 nm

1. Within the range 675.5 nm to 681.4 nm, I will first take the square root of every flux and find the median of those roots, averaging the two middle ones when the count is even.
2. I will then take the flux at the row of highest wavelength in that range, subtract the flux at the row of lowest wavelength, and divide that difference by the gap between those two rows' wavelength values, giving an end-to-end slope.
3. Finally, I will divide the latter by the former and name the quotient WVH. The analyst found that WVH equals 0.00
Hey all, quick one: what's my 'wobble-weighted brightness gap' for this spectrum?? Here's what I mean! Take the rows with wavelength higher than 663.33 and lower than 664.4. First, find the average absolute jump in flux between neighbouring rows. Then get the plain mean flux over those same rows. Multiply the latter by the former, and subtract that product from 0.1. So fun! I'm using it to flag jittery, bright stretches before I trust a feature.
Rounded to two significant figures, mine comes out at -0.25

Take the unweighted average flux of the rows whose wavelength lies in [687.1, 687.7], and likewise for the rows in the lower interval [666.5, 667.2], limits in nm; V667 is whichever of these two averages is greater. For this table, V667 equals 1.73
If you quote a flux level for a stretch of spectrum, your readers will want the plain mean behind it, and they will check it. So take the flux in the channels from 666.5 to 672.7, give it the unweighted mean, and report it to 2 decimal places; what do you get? 1.65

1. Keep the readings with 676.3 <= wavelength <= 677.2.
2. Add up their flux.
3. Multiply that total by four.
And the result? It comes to 38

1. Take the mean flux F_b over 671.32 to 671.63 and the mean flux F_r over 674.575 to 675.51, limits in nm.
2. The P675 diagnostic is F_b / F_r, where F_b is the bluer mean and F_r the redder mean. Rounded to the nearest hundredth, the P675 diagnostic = 0.93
